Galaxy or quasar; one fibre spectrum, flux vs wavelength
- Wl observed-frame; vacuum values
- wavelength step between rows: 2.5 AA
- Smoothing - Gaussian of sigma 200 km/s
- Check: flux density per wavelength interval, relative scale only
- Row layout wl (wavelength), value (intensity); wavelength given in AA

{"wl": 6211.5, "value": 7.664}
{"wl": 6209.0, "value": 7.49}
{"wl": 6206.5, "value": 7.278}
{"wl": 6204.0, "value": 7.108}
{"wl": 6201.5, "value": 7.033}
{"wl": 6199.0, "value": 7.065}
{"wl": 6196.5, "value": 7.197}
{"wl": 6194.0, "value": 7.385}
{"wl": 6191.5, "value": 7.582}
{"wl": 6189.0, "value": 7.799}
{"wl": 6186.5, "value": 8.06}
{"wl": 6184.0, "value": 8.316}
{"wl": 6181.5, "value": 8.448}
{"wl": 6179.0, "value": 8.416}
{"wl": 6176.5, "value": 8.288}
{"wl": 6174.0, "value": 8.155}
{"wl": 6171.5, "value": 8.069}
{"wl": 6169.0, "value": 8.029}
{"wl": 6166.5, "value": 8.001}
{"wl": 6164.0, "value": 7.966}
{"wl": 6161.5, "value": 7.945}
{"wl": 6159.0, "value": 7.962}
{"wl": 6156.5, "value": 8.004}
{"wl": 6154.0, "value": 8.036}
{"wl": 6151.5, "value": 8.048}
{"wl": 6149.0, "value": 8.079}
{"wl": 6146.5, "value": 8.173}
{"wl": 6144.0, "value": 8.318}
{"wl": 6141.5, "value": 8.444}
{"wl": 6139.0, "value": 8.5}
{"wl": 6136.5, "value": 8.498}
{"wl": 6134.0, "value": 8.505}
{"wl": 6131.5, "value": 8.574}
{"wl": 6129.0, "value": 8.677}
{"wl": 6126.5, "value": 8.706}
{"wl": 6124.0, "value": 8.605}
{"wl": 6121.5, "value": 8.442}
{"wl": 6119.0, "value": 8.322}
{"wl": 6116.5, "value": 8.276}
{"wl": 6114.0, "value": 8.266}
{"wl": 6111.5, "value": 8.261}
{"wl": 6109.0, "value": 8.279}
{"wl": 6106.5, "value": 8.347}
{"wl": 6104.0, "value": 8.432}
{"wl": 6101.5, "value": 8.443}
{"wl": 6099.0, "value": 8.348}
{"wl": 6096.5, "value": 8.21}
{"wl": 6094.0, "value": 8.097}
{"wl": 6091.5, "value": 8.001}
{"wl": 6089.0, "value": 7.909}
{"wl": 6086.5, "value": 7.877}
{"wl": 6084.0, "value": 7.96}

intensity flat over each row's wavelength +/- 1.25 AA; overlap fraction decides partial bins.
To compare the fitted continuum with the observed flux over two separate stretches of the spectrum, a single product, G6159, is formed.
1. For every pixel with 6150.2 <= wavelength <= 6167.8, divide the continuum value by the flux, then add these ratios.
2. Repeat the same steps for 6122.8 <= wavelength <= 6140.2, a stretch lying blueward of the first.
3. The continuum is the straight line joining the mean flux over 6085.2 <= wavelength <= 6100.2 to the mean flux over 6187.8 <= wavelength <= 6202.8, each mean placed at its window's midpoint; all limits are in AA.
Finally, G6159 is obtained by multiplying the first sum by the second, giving 42.3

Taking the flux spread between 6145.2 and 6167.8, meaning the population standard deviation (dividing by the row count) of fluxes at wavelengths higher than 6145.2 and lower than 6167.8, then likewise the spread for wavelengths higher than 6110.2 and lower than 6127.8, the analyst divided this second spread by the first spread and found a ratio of 2.5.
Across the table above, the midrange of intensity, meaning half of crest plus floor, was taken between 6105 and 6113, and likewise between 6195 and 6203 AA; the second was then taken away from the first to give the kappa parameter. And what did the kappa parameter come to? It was 1.19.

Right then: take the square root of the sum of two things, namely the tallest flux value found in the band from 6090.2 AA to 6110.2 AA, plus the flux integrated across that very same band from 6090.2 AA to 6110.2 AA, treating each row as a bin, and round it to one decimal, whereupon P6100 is 13.2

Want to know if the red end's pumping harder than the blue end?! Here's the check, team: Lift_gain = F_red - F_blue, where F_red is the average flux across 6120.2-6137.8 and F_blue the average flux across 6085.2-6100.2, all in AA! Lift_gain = 0.5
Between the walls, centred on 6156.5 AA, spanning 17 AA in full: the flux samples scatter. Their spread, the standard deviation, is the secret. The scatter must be 0.05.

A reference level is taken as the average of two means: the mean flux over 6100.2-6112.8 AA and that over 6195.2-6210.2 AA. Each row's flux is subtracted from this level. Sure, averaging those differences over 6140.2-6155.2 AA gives -0.41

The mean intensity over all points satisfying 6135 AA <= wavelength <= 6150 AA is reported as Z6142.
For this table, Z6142 8.34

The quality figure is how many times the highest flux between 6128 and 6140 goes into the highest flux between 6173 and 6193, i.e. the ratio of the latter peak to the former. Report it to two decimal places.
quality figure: 0.97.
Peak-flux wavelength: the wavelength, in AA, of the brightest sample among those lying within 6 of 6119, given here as 6124.0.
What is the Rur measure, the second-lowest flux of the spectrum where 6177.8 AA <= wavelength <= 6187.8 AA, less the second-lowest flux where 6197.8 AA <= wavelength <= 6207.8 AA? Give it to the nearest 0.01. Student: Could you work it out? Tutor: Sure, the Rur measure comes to 1.25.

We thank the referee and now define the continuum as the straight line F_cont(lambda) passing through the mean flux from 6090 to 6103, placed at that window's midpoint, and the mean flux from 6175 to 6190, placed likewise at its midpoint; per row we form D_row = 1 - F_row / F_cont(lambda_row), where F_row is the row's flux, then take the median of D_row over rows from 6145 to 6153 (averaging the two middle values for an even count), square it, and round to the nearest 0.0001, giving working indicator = 0.0003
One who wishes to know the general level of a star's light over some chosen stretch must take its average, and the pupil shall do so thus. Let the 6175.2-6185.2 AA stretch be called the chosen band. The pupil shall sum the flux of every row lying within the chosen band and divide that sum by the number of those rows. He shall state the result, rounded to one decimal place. 8.4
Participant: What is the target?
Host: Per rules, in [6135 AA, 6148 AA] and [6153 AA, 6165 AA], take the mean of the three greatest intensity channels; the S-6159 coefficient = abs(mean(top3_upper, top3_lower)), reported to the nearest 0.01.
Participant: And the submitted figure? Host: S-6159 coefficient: 8.24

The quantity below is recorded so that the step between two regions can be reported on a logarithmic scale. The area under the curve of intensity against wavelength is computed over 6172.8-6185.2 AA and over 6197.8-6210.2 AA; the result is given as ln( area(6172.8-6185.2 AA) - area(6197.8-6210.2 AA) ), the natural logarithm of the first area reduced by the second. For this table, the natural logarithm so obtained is 2.6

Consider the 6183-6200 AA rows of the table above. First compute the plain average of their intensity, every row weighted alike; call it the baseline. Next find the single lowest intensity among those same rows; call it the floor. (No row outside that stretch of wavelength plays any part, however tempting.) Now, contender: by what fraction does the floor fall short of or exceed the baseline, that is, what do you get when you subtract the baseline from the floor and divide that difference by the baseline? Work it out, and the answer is -0.074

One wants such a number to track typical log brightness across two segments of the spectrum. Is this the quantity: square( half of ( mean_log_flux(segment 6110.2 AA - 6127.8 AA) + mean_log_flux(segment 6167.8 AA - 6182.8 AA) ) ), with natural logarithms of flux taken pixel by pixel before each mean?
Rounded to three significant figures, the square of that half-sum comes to 4.49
